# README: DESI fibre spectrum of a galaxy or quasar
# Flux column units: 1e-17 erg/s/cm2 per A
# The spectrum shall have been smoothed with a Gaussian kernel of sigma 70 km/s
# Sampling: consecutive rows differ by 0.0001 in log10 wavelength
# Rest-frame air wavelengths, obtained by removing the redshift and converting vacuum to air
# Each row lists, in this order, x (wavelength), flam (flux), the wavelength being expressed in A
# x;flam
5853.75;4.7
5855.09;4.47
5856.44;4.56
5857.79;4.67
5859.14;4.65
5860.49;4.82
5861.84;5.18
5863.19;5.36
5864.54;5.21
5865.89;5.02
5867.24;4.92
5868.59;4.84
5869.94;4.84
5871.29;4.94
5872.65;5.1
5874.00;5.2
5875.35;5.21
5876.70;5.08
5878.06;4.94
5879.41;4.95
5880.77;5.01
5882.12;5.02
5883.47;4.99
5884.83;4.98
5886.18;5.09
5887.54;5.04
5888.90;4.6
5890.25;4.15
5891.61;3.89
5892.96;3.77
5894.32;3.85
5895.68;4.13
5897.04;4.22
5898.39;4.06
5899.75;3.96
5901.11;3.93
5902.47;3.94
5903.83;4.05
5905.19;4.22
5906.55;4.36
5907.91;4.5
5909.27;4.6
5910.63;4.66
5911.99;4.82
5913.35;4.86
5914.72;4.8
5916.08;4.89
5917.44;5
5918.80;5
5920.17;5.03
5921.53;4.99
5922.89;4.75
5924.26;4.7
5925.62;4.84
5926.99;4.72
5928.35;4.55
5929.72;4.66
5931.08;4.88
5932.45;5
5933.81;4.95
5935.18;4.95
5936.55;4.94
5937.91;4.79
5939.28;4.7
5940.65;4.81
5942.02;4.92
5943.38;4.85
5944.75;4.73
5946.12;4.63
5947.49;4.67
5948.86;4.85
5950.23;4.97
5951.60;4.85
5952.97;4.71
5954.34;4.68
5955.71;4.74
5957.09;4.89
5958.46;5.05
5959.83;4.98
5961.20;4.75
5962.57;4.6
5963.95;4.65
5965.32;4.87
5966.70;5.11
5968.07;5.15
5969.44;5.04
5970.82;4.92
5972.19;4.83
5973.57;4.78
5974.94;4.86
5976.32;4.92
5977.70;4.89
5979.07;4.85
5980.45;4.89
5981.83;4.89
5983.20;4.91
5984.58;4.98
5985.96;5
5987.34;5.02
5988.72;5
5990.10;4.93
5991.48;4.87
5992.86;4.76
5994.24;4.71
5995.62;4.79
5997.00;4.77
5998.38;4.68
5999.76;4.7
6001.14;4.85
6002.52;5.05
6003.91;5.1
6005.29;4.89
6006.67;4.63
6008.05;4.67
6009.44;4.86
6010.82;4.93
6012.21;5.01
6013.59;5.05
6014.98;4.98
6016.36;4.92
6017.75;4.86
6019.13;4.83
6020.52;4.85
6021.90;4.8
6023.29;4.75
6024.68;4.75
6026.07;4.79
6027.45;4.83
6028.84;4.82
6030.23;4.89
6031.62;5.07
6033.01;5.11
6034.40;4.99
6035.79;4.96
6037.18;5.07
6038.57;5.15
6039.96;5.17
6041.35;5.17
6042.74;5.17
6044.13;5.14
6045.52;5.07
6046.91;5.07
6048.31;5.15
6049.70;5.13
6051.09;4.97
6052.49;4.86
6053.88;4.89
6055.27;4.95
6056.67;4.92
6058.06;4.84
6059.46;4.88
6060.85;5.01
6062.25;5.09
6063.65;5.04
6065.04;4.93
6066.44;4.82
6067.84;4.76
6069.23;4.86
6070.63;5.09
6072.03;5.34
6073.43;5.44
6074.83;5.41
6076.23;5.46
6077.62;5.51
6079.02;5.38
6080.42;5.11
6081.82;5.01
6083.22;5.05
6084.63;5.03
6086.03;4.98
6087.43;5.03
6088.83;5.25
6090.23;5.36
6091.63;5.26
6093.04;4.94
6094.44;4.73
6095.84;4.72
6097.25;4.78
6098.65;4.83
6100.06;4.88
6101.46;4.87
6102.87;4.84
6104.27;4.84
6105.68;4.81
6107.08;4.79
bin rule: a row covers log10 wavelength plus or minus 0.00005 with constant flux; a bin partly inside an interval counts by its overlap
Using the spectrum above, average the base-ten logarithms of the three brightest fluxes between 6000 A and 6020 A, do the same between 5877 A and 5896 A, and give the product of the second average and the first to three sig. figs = 0.496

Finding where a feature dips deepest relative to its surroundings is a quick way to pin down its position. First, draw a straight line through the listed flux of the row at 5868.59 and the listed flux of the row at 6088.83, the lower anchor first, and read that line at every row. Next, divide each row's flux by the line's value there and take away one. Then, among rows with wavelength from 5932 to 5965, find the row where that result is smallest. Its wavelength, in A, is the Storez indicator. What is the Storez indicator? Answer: 5962.57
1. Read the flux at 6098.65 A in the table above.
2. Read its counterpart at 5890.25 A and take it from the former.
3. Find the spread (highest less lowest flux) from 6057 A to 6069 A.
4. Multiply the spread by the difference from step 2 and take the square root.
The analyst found 0.47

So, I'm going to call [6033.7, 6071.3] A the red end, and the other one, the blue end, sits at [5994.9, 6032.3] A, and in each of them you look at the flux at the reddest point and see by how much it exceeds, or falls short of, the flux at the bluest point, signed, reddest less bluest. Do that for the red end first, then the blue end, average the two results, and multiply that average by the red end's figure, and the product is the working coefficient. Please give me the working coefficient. 0.02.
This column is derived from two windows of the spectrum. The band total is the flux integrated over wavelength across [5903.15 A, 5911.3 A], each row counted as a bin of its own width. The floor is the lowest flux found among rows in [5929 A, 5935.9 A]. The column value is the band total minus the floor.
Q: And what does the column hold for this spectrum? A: 31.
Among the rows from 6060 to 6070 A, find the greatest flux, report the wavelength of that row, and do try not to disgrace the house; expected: 6062.25 A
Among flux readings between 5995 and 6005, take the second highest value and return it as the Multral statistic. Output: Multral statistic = 5.05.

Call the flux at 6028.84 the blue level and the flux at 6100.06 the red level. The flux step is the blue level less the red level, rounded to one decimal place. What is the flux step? -0.1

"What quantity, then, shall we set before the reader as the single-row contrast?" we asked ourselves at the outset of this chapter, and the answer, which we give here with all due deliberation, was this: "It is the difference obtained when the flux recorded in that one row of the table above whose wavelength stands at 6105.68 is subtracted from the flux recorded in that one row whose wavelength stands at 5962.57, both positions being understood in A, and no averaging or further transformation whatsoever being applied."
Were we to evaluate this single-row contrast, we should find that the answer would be -0.21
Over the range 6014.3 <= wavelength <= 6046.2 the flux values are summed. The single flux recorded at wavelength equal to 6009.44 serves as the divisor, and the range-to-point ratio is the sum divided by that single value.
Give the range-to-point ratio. 23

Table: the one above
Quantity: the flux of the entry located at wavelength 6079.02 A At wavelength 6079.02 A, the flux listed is 5.38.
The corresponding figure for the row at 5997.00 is 4.77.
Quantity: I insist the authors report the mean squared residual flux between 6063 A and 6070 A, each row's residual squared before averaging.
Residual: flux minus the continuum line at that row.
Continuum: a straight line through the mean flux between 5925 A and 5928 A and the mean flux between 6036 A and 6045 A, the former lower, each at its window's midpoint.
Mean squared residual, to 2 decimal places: 0.13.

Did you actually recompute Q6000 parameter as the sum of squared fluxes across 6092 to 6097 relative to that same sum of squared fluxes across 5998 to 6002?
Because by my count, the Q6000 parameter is 1.0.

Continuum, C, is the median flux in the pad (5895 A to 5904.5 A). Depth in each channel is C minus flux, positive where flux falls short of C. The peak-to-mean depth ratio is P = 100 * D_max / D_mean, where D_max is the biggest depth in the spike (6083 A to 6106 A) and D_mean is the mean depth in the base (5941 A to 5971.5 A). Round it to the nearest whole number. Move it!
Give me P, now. 84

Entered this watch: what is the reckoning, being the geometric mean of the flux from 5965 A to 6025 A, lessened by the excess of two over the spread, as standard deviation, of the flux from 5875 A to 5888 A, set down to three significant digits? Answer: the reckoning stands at 2.96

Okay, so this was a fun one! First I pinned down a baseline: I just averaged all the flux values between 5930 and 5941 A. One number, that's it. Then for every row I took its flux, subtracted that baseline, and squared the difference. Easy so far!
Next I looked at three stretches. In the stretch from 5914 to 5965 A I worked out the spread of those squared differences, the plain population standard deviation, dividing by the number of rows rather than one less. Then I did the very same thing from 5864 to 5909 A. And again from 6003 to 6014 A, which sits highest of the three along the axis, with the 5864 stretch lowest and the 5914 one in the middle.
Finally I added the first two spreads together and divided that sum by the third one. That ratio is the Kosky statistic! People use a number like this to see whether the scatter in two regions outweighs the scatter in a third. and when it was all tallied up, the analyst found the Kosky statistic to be 18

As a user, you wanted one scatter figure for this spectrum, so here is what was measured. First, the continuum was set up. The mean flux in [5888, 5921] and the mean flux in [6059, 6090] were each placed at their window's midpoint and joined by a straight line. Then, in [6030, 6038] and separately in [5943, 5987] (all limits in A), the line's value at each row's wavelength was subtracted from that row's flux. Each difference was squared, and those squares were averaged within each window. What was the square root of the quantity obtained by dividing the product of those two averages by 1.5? 0.021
